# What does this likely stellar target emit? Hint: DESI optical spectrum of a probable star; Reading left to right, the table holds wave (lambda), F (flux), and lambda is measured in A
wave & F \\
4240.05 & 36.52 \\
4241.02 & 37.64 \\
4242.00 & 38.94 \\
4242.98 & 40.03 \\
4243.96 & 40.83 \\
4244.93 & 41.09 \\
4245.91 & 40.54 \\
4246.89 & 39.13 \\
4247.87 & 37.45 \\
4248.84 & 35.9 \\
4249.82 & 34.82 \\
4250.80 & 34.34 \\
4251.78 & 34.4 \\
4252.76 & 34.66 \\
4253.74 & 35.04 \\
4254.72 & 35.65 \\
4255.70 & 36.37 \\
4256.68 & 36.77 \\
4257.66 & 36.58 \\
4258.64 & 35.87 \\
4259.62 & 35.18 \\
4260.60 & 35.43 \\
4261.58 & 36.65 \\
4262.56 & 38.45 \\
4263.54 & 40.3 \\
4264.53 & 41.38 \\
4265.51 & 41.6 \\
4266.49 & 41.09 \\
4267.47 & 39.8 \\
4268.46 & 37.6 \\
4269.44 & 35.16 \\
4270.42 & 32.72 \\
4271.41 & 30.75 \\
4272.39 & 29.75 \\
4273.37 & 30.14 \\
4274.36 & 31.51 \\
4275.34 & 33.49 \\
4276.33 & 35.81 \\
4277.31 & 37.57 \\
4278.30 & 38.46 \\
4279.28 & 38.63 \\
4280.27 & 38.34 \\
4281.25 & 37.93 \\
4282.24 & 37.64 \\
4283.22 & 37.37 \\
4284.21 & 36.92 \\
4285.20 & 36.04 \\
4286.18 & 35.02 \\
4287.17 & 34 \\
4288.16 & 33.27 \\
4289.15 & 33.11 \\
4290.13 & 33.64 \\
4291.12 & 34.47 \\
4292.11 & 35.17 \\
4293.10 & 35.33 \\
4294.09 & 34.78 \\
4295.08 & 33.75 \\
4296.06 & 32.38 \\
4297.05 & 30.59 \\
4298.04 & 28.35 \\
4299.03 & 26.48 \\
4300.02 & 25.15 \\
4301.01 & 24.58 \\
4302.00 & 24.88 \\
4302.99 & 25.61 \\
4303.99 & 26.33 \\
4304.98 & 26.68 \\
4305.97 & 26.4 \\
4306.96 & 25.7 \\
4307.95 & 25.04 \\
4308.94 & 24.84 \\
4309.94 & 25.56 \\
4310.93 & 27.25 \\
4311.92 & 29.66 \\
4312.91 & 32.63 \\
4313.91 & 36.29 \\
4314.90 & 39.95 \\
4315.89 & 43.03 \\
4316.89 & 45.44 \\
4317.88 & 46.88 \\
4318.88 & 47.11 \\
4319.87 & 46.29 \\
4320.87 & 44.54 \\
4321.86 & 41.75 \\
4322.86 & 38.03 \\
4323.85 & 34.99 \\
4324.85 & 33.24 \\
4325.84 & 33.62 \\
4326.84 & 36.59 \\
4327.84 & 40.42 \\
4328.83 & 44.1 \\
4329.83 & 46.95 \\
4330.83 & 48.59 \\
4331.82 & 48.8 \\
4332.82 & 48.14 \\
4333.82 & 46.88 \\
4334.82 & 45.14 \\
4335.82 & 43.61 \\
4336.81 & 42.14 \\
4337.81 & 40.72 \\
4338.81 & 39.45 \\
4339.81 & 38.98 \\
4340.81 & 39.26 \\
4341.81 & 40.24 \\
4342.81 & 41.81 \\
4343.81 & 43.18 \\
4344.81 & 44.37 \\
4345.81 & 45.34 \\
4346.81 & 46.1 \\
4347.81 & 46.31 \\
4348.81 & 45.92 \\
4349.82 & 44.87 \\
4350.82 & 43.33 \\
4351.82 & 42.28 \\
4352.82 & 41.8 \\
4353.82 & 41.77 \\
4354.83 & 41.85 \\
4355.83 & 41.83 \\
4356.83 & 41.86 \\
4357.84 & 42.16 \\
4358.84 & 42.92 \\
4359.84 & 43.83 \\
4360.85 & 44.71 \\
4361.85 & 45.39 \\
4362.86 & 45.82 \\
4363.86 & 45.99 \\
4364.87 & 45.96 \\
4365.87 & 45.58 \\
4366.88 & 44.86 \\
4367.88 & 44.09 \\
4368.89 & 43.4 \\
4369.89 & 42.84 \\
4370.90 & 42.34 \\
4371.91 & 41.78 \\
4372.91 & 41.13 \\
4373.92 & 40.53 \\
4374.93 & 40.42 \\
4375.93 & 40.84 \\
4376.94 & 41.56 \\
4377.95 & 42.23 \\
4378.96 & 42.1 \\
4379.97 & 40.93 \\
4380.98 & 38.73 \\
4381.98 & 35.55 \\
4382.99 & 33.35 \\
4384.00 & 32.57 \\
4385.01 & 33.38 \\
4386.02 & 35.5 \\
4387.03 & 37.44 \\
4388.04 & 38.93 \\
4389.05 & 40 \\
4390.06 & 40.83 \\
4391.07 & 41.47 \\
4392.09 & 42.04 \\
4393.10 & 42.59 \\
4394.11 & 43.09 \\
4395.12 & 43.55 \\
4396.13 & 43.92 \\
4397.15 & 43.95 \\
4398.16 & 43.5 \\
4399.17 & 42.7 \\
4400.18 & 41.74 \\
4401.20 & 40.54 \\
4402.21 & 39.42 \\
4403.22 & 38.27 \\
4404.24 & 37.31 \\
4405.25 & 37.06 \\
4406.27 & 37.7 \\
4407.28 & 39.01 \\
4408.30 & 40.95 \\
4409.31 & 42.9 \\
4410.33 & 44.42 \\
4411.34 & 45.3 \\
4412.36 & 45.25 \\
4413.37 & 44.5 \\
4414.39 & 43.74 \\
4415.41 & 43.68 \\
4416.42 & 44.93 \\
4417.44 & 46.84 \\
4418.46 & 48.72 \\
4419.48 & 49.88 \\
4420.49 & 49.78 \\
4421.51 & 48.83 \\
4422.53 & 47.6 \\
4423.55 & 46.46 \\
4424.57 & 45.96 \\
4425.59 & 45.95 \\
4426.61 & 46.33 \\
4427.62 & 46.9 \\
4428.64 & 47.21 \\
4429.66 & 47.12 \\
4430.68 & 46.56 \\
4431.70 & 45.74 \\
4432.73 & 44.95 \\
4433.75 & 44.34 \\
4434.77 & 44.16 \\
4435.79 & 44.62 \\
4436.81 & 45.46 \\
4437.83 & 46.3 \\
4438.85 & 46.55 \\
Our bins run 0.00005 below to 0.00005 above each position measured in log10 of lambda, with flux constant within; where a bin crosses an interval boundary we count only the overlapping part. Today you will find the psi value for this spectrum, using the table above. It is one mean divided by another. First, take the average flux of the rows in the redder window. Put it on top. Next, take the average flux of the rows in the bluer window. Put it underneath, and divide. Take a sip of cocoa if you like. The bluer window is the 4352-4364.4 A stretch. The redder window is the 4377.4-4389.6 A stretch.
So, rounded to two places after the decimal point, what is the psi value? 0.87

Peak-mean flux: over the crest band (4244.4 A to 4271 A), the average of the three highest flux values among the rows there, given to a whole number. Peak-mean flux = 41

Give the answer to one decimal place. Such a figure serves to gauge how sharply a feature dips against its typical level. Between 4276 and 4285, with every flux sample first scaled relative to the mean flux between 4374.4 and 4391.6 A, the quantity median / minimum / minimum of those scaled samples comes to 1.1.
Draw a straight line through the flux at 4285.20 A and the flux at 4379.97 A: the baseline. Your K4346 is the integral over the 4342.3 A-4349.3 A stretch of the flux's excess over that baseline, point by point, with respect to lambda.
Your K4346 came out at 39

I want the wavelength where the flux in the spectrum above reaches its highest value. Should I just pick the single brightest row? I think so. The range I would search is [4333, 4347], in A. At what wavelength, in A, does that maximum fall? 4333.82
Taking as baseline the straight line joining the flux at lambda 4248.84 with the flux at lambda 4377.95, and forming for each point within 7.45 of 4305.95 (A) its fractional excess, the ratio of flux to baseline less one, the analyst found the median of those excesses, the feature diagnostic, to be -0.34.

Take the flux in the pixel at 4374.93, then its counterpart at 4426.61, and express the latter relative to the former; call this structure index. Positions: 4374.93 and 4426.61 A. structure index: 1.15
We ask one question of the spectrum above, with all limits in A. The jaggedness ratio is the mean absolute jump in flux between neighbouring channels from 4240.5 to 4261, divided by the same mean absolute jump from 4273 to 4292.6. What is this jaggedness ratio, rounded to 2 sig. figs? 0.86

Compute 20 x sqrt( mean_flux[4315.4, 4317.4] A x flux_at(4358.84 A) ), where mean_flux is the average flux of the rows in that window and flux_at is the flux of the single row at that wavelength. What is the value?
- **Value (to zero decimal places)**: 871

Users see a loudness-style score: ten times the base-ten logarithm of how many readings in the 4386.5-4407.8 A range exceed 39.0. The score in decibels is 12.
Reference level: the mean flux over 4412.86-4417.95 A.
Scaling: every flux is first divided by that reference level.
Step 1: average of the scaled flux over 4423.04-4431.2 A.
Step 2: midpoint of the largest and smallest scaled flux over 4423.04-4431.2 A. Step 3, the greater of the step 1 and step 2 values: 1.04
